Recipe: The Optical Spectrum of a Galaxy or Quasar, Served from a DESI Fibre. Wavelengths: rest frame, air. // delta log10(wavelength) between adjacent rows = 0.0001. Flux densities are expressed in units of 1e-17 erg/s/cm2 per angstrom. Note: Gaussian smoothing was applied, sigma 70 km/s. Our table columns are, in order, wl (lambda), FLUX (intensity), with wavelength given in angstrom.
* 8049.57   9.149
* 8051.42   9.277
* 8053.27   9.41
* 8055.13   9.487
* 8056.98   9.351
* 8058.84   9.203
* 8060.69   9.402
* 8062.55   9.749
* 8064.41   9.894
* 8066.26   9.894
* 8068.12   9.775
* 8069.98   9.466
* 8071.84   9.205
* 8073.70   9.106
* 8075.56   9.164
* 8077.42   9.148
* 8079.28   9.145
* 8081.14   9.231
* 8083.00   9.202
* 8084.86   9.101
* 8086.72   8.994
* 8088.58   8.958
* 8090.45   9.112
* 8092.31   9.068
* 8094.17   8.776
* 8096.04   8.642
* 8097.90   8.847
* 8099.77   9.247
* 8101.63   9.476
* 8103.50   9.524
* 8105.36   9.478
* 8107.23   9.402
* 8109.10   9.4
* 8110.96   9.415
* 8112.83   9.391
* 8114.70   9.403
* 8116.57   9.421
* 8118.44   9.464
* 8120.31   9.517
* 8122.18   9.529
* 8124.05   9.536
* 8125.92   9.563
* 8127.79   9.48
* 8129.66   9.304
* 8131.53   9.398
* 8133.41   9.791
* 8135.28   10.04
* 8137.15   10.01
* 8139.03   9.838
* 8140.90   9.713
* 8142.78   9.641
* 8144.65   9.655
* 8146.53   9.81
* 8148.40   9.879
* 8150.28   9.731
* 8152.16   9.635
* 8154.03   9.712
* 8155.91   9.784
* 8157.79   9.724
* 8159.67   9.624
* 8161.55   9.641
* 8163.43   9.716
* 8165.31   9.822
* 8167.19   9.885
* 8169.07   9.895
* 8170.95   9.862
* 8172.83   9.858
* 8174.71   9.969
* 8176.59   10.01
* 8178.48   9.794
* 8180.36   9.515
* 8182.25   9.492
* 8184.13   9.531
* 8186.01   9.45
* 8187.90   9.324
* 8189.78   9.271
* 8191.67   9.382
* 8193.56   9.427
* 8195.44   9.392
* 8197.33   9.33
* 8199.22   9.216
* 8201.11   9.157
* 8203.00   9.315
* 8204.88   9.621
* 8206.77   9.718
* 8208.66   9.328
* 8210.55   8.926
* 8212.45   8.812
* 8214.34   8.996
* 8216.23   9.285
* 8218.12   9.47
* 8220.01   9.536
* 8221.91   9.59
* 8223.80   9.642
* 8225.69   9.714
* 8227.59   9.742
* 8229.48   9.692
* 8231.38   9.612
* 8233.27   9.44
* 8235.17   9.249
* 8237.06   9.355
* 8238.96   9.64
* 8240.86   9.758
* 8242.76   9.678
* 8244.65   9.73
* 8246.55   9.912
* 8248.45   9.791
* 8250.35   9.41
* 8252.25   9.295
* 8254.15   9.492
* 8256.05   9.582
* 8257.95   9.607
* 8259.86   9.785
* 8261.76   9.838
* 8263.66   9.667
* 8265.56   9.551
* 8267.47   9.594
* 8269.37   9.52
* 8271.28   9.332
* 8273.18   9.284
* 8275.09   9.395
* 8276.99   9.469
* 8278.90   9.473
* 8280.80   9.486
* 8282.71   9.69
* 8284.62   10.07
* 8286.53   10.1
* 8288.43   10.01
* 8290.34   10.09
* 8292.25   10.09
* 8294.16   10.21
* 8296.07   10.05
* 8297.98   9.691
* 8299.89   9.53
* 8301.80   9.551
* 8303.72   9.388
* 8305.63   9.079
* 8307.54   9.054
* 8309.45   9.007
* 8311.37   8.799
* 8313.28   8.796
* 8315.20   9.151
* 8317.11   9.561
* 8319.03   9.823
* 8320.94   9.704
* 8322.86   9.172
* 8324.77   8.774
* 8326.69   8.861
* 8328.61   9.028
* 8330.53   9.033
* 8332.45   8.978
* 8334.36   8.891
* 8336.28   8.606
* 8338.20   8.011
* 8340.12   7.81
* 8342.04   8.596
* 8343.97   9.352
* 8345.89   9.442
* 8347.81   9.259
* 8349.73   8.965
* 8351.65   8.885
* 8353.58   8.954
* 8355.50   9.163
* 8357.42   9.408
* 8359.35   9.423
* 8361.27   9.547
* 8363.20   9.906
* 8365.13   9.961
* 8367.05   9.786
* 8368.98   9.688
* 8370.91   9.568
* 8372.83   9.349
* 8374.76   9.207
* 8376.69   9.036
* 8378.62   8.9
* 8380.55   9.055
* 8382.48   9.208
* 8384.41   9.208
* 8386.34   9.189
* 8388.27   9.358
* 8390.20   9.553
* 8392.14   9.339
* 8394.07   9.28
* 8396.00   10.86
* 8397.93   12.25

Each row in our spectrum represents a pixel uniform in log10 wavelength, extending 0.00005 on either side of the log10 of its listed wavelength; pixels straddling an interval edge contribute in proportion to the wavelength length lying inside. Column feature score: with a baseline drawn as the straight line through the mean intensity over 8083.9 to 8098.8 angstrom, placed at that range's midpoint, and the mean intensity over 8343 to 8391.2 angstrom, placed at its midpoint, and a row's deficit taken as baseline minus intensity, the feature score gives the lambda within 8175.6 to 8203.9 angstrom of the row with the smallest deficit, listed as 8176.59 angstrom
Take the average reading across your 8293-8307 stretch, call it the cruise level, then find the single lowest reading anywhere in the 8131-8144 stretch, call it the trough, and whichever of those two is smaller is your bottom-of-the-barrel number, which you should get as 9.4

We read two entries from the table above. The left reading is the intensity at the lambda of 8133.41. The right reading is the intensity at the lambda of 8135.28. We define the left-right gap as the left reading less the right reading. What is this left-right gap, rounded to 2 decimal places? -0.25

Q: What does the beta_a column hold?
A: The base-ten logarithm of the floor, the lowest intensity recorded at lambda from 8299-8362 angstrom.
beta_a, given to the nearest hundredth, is 0.89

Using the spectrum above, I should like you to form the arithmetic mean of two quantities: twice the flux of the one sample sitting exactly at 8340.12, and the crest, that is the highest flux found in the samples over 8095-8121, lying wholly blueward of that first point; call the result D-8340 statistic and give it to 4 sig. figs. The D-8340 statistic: 12.57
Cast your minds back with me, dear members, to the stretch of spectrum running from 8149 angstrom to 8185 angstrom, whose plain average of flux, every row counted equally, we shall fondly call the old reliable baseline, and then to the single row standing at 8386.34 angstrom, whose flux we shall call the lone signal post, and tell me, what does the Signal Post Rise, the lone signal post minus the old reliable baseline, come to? -0.56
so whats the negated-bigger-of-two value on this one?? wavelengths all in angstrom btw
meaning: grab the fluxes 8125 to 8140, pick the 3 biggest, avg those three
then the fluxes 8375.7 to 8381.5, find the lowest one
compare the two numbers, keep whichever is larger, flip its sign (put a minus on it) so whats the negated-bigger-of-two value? -10.0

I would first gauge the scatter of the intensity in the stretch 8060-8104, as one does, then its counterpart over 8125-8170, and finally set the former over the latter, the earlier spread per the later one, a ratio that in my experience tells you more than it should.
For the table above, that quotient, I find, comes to 1.9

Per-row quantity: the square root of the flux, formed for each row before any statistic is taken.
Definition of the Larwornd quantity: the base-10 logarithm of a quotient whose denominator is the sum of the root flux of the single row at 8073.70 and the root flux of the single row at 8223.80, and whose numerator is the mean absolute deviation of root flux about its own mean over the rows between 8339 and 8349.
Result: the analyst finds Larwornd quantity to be -1.82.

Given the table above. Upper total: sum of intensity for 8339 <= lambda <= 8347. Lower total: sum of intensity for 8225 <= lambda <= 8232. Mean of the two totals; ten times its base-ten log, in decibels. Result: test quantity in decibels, 15.7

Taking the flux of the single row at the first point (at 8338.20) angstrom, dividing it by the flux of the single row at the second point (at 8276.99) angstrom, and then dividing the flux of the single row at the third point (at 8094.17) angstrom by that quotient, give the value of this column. 10.4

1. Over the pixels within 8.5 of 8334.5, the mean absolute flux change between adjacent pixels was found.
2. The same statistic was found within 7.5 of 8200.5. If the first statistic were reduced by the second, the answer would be 0.15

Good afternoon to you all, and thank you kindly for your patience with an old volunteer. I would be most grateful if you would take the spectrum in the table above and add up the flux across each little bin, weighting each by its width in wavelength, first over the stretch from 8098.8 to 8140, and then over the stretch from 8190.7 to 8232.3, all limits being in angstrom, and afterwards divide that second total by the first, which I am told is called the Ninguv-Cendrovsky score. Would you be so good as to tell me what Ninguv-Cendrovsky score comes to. 1.00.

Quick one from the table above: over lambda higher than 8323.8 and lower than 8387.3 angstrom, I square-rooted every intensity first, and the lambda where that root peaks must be 8365.13 angstrom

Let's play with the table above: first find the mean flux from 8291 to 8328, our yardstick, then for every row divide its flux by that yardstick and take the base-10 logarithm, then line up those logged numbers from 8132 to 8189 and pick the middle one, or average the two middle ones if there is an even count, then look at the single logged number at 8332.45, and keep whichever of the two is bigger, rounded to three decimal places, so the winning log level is 0.017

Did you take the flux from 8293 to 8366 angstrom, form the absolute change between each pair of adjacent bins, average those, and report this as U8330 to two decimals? 0.22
